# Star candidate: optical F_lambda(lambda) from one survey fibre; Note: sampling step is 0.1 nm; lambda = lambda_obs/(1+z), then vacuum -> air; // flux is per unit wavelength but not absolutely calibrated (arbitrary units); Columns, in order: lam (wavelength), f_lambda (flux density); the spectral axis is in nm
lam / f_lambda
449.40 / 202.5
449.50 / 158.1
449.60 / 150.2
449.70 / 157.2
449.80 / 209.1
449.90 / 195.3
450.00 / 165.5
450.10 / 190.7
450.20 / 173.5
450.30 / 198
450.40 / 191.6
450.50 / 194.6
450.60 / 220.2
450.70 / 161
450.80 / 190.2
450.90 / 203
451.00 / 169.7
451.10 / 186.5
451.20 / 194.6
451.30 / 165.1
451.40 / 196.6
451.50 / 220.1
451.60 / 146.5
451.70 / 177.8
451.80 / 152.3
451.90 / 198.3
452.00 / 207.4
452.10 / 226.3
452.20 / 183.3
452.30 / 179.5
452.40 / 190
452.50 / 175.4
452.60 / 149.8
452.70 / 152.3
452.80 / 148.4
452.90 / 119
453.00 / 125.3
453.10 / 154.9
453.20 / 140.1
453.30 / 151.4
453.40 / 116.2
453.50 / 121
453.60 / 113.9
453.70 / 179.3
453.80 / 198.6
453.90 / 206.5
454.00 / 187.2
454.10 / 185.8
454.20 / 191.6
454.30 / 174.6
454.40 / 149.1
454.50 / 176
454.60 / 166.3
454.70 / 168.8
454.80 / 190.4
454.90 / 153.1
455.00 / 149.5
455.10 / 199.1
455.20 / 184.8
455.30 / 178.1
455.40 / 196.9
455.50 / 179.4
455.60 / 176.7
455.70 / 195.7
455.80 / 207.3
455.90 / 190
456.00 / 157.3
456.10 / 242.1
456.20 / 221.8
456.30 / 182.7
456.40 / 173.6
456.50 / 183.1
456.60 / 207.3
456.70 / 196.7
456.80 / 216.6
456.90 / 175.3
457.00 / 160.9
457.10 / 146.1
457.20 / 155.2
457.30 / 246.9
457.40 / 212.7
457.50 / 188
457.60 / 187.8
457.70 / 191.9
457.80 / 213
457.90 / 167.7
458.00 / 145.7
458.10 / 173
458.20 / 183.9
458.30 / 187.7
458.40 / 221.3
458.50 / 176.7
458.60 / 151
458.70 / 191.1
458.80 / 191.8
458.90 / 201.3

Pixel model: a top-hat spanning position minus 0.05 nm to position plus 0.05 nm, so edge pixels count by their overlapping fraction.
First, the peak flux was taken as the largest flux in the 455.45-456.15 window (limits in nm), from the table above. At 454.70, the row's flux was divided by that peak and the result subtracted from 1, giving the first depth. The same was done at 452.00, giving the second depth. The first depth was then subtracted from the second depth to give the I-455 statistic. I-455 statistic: -0.16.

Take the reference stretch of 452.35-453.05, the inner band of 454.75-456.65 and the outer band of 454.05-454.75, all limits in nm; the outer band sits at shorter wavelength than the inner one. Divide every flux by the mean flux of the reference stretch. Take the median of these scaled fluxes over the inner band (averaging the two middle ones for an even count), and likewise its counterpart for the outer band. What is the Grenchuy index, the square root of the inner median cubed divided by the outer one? 1.26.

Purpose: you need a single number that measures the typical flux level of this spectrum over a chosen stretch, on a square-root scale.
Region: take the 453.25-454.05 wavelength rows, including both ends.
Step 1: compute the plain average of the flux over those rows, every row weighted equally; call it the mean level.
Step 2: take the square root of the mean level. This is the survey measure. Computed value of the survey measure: 12.6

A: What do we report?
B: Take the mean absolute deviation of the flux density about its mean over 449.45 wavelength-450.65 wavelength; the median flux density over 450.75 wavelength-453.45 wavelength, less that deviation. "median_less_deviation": 156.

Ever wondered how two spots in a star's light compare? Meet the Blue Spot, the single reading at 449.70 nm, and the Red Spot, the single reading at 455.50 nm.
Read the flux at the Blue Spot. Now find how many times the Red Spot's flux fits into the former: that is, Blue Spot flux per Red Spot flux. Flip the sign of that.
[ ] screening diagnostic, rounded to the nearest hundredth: -0.88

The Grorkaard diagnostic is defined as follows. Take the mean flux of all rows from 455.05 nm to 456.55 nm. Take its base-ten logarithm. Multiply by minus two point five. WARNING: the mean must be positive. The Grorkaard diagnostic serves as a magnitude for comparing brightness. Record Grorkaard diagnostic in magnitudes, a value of -5.70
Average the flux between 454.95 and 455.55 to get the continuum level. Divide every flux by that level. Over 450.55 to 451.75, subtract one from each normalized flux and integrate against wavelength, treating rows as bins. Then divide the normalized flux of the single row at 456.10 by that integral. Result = 43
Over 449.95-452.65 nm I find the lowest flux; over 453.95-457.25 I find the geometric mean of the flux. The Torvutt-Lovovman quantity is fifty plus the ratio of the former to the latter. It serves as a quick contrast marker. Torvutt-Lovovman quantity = 50.8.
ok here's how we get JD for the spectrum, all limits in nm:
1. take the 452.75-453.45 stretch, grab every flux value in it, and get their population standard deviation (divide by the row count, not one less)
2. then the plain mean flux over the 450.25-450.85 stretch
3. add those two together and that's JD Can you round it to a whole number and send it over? 208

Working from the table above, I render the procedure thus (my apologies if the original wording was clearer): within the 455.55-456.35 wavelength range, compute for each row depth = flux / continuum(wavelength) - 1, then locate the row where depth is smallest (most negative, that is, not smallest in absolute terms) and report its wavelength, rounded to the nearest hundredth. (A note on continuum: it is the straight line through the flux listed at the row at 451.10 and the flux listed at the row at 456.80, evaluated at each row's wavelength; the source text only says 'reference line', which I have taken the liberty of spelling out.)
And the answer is 456.00 nm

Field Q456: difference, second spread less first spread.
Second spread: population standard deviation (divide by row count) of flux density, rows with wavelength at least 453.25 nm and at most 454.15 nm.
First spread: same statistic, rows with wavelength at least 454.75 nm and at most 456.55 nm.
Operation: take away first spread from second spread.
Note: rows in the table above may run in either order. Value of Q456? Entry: 13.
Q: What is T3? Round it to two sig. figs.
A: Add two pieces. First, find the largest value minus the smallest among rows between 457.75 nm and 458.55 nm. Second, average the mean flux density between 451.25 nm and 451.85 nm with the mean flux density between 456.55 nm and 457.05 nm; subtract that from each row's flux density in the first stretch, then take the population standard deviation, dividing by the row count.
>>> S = 98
